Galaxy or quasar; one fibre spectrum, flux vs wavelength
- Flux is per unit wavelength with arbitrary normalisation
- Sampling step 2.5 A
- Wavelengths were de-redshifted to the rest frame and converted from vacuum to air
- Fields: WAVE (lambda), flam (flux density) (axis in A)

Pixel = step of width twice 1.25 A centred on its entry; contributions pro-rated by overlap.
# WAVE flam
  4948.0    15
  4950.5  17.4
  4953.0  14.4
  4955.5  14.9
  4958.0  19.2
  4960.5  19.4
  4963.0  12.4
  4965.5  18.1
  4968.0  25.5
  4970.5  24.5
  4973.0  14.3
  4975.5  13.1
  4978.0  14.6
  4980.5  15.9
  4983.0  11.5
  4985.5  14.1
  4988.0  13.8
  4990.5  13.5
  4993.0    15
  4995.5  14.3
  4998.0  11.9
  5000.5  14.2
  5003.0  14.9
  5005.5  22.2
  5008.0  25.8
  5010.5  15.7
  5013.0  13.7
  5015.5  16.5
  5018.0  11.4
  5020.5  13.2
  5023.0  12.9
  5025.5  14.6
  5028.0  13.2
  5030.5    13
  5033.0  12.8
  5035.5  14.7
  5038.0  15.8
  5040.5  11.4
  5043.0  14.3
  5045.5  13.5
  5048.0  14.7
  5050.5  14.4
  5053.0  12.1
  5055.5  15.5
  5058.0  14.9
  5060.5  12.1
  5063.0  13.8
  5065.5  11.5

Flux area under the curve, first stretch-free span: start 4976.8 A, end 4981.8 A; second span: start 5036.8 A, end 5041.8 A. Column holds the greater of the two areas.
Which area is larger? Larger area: 76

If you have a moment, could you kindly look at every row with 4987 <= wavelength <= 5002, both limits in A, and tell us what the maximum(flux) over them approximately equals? 15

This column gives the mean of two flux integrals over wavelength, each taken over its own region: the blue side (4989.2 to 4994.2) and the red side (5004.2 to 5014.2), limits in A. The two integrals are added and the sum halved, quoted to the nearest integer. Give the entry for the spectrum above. 132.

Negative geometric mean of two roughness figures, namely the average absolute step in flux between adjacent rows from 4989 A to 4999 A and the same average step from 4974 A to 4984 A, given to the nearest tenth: -1.9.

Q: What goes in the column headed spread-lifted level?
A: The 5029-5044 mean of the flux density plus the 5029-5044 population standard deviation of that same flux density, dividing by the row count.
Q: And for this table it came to 15.1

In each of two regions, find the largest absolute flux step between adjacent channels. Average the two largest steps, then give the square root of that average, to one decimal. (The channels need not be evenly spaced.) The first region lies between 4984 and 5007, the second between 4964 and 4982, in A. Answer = 3.0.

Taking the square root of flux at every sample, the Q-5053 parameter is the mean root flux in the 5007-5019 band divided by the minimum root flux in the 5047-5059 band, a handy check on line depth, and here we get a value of 1.16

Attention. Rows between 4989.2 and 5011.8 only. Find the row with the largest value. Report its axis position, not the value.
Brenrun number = 5008.0 A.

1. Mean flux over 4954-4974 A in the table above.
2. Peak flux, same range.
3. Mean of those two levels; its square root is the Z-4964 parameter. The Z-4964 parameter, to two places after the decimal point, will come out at 4.69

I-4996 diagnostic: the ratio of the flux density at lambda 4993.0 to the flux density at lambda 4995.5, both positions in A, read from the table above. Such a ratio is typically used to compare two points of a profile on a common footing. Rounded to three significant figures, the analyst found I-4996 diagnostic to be 1.05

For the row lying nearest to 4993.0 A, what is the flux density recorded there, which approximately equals 15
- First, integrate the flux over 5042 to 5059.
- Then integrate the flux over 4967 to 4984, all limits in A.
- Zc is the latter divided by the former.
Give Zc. 1.20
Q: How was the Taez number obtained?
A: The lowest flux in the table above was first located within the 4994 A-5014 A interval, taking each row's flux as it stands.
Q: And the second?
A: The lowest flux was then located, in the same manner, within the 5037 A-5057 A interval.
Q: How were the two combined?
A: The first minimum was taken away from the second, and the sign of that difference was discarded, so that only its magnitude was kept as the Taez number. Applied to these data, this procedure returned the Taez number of 0.50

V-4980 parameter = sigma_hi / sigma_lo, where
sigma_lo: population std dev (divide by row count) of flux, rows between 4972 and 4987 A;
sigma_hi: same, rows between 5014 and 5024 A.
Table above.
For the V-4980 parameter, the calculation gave 1.4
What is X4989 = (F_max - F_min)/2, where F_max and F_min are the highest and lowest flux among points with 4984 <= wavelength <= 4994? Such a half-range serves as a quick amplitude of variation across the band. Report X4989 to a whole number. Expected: 1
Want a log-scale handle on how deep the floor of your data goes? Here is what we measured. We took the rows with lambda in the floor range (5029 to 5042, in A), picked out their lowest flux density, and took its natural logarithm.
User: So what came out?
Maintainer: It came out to 2.43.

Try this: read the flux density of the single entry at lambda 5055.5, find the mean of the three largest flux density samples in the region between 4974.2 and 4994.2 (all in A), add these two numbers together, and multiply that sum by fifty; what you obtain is 1533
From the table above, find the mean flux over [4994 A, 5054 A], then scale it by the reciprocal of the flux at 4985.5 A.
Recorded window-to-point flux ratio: 1.04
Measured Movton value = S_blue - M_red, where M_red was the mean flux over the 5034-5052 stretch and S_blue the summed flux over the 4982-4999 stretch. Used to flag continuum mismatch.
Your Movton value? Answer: 80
